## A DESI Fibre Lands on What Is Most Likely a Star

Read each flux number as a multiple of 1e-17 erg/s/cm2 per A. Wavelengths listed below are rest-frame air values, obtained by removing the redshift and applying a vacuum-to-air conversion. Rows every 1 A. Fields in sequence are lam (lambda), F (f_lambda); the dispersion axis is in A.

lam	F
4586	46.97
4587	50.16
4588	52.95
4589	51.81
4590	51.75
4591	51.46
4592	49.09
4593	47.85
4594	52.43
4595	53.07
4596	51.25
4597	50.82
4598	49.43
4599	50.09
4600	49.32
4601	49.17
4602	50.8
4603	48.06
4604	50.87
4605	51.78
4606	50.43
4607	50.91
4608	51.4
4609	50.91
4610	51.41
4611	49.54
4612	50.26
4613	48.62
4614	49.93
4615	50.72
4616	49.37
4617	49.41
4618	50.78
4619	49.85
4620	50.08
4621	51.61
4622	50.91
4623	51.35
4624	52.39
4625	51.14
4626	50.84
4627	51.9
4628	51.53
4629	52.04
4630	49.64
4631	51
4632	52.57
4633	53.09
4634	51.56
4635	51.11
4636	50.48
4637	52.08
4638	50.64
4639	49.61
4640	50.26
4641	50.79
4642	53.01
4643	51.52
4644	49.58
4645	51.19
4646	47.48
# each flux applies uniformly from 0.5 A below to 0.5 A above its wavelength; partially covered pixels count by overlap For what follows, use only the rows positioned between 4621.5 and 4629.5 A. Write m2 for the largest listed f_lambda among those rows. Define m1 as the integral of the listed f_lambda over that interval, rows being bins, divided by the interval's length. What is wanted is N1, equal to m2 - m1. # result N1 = 0.9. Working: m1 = 51.5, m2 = 52.39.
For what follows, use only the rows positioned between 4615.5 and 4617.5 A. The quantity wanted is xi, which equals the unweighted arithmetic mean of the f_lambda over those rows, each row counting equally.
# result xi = 49.4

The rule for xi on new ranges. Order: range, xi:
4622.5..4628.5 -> 51.5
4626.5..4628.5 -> 51.7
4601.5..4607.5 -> 50.5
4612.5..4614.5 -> 49.3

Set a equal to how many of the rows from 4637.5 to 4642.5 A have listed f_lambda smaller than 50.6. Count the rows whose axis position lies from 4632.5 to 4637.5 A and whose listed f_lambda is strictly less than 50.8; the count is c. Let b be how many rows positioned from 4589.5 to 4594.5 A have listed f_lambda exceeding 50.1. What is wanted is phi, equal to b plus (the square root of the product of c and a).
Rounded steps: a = 2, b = 3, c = 1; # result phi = 4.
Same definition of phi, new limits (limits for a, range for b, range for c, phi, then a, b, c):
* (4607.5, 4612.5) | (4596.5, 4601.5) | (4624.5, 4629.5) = 1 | 2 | 1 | 0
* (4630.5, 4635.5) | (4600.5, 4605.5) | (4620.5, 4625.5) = 3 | 0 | 3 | 0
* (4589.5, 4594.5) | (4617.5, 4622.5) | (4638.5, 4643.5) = 5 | 2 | 3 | 3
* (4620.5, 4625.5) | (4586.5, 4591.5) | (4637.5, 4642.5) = 5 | 0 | 5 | 4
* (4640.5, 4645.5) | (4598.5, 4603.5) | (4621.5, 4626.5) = 1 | 1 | 1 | 0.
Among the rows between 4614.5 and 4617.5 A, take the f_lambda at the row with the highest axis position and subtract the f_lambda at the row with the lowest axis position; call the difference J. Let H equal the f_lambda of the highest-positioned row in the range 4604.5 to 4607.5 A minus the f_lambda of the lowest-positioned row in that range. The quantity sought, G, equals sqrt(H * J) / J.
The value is -0.8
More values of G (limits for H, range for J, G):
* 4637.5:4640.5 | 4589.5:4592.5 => -0.4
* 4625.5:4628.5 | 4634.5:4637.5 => 0.8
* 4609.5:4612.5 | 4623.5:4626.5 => -0.9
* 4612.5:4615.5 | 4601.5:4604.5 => 5.5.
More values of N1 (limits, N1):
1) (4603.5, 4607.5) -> 0.8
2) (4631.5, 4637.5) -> 1.3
